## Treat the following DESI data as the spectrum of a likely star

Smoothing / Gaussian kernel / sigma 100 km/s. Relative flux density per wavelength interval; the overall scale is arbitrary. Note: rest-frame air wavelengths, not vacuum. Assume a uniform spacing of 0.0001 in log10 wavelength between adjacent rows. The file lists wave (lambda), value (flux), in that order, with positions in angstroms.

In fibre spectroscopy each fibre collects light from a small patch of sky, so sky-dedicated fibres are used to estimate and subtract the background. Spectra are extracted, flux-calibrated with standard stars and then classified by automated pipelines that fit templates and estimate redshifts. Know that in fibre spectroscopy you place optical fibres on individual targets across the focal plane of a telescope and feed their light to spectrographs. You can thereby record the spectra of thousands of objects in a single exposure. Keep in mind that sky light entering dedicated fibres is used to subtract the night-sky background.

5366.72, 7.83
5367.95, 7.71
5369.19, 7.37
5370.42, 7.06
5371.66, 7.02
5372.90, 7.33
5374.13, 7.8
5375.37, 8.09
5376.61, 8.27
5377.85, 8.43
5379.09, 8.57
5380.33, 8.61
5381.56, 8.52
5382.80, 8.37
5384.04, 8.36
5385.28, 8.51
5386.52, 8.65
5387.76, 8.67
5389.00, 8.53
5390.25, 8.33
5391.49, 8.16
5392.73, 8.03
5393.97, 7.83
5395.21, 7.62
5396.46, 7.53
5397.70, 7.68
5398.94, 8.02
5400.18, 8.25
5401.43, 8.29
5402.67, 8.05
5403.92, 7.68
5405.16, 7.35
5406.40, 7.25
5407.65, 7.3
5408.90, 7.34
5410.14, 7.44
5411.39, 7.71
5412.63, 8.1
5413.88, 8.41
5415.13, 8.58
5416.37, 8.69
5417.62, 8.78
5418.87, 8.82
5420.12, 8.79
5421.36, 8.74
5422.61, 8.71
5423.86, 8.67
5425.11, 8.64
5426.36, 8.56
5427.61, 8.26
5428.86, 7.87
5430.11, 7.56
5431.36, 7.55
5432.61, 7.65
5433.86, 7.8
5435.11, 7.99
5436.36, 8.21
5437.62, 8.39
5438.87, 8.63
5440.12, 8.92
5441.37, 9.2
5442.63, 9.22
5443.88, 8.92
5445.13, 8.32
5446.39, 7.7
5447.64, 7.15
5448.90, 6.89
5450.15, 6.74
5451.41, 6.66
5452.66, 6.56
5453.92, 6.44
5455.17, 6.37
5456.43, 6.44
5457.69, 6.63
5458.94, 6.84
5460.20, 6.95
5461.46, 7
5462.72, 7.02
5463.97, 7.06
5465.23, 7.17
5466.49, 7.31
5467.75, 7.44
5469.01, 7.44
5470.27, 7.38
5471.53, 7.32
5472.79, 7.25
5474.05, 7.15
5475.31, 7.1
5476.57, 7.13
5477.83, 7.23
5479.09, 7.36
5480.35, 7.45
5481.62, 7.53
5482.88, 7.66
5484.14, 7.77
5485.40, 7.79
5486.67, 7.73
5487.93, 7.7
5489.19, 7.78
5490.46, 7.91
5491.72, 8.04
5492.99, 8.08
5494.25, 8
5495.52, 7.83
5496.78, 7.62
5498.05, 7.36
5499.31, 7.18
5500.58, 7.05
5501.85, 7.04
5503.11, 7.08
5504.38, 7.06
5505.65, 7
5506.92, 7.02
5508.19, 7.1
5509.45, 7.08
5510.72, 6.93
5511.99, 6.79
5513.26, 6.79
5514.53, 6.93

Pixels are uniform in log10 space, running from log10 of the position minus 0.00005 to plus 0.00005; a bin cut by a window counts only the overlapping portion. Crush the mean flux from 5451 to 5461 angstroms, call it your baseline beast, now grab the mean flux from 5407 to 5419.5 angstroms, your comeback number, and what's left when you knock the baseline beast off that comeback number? 1.5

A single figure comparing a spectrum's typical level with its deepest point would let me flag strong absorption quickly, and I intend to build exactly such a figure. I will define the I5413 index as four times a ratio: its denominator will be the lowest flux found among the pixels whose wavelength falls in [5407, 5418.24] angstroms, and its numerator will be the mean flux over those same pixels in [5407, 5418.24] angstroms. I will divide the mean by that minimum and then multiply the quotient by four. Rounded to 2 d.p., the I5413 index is 4.40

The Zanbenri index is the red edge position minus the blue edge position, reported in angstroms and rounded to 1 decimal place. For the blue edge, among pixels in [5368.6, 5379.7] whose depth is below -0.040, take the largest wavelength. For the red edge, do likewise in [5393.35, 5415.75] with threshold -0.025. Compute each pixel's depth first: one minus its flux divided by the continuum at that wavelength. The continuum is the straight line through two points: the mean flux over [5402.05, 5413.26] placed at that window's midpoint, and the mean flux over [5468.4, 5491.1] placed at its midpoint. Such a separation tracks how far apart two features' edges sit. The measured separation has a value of 36.0 angstroms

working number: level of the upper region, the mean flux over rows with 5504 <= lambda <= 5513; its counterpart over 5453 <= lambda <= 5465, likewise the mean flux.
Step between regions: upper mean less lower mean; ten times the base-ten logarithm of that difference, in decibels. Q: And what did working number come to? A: -6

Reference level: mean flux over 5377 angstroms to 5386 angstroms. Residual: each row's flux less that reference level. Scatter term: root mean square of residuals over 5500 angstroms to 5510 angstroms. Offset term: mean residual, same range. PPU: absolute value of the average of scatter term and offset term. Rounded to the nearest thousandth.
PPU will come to 0.000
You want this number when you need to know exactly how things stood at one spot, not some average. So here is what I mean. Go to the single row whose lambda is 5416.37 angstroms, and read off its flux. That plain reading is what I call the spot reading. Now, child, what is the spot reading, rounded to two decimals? 8.69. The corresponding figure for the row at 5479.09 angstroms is 7.36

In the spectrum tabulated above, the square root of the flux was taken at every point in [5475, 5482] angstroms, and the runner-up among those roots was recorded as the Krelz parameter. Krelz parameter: 2.73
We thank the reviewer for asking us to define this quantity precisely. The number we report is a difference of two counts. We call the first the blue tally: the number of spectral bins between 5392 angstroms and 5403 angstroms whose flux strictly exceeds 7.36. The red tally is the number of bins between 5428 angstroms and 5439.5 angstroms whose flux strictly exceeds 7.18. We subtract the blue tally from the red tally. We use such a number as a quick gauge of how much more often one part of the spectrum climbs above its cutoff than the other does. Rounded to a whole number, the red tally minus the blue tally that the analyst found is 0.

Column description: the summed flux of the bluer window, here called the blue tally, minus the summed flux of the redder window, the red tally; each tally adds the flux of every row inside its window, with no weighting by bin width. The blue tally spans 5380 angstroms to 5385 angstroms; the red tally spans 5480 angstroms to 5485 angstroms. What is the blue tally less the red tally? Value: 3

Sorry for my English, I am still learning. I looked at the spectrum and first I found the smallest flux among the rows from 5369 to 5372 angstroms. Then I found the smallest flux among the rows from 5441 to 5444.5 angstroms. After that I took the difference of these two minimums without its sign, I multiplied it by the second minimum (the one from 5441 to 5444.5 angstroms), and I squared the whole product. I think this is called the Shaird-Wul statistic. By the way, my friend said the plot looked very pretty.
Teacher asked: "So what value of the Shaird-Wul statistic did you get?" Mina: 287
